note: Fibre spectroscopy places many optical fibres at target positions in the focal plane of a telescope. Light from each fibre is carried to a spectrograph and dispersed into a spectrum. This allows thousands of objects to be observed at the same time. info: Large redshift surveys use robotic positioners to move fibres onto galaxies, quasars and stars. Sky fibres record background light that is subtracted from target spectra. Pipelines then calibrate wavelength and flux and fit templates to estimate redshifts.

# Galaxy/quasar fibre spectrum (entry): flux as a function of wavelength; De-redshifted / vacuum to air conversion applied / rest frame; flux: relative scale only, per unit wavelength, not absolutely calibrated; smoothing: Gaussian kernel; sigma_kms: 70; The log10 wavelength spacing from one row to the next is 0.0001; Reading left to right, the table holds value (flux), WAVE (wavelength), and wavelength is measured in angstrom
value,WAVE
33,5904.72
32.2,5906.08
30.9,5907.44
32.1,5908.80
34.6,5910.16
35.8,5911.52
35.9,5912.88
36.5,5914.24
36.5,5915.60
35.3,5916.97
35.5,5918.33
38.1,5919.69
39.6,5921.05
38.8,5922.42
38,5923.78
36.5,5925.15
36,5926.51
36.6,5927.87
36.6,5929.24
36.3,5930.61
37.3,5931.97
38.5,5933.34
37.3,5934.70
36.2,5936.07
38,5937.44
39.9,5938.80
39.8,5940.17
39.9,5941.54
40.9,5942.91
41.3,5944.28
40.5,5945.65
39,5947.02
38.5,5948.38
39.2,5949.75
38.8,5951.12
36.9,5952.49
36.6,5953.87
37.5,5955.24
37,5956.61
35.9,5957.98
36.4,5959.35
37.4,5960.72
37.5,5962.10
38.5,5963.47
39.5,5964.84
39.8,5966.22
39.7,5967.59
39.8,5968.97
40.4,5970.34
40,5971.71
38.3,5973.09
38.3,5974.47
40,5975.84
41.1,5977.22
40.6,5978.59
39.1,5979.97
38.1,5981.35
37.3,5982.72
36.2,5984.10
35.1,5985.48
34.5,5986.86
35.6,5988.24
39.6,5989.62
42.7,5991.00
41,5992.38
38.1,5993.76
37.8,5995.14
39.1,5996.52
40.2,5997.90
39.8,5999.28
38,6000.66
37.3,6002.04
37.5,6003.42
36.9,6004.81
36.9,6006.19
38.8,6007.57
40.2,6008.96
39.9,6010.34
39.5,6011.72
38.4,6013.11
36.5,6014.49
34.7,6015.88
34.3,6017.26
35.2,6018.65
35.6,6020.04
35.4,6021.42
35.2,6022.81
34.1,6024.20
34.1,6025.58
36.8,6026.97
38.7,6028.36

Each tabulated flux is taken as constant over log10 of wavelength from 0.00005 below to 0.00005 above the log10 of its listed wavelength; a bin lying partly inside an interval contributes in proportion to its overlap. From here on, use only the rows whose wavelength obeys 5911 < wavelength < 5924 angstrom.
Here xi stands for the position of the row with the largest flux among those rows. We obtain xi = 5921.05 angstrom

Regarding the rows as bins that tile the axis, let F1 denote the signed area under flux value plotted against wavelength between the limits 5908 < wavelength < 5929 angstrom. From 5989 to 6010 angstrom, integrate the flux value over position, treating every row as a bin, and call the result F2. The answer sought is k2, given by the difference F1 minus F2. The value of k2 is -54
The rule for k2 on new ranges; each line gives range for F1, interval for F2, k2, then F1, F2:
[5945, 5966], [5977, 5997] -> 31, 798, 766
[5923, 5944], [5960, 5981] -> -29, 796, 825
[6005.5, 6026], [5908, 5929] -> -13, 751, 764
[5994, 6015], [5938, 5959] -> -6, 808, 814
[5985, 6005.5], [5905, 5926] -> 34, 784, 750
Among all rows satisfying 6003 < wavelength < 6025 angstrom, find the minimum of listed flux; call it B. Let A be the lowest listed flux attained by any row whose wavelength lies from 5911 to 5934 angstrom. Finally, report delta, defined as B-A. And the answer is -1.2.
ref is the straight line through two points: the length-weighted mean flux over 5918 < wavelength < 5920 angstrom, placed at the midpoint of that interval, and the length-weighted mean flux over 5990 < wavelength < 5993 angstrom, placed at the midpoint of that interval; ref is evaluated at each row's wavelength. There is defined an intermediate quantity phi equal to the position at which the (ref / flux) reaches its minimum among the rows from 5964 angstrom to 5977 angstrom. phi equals 5970.34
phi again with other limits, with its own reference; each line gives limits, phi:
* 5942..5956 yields 5944.28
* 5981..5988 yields 5981.35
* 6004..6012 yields 6008.96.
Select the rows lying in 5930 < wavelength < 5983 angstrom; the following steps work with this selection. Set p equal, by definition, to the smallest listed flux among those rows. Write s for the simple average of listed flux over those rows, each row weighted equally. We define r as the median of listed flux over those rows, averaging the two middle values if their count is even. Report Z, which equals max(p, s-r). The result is 36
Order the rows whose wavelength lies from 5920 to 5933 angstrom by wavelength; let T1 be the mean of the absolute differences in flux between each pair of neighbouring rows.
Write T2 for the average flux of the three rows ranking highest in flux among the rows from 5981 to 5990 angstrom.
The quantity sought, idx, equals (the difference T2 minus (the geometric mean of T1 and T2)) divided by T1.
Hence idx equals 48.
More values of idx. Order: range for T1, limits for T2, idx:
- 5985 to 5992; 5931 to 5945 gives 14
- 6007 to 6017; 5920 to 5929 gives 28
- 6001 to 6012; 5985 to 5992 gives 50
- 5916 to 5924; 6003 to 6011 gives 28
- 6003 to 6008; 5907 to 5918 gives 37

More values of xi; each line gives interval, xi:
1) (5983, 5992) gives 5991.00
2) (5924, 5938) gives 5933.34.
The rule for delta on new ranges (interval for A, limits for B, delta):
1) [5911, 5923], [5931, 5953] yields 0.9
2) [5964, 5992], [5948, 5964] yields 1.4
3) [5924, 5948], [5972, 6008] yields -1.5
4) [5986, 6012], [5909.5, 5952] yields 0.1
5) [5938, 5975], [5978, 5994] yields -1.4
